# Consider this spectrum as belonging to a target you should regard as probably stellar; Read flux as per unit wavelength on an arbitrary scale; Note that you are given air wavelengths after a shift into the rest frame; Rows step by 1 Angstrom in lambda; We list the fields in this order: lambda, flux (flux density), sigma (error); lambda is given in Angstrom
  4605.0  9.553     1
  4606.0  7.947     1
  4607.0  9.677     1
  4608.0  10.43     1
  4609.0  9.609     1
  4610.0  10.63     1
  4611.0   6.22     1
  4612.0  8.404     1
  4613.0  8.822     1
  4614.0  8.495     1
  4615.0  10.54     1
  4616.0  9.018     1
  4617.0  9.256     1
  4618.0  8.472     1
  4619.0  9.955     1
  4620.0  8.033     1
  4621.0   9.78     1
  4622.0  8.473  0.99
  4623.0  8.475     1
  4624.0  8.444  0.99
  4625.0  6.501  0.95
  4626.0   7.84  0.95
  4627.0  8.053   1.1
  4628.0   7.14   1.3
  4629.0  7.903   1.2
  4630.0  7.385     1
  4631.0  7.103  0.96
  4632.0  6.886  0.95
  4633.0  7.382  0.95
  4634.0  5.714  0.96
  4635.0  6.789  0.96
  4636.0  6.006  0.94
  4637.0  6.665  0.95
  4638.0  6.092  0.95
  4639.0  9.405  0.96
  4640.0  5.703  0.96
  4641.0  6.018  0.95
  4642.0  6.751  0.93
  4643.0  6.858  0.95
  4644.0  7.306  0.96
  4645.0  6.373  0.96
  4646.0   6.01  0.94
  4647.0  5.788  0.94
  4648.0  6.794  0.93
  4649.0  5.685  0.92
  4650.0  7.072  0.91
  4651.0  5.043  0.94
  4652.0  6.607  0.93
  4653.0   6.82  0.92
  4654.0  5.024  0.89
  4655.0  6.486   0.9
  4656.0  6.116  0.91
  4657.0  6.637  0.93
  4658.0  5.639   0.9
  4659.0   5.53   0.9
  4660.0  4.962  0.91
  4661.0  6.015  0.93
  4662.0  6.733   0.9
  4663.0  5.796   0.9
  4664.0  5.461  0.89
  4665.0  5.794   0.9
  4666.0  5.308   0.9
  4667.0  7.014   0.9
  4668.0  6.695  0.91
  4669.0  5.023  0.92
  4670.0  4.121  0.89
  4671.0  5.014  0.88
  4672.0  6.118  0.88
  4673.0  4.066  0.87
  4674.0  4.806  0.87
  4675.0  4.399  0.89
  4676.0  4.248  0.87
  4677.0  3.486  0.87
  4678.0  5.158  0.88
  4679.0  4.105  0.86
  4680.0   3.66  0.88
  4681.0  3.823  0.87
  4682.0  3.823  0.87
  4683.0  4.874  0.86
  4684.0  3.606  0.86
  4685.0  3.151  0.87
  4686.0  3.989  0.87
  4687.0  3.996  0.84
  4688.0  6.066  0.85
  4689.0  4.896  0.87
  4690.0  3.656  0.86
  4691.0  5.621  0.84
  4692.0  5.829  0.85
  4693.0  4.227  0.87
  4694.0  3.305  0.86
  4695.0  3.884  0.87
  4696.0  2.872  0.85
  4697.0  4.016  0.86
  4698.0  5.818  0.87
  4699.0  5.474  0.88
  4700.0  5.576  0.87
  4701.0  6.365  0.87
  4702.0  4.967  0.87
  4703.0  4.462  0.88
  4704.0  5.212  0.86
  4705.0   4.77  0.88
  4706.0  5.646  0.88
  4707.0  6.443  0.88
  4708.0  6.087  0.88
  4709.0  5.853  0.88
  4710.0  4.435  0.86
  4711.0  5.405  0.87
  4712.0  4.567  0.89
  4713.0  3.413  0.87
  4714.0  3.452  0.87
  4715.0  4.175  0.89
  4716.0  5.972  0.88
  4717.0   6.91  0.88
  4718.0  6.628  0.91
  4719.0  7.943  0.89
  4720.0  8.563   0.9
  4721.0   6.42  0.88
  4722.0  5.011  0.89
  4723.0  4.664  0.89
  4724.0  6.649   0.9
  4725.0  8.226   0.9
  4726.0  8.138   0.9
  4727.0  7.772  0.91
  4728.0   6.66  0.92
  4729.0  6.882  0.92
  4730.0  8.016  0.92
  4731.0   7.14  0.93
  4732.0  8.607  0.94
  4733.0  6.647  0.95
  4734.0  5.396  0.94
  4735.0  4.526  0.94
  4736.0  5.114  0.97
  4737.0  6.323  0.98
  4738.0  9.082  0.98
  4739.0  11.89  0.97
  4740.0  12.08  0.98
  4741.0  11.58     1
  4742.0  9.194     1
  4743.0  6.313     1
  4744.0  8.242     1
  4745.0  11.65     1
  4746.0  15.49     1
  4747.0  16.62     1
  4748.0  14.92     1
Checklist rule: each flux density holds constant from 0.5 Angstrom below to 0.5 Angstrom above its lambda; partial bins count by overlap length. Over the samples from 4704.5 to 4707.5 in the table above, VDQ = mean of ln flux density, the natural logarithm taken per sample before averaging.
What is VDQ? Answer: 1.7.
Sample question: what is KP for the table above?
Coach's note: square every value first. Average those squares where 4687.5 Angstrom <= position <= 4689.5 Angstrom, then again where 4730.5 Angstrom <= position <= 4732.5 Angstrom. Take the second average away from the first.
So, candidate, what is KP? -32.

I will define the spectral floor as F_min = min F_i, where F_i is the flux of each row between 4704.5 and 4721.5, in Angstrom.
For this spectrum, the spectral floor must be 3.413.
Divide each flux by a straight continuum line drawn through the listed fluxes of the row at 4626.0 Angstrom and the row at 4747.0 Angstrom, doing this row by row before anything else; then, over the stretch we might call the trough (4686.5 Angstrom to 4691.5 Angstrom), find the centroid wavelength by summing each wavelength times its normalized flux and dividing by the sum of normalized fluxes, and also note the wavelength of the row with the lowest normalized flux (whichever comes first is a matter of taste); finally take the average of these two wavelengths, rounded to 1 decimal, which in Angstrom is 4689.5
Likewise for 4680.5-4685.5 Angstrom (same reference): 4684.0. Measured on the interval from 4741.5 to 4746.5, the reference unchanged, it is 4743.7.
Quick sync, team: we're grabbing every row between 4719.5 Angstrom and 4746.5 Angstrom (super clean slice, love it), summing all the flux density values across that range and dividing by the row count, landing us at 8.0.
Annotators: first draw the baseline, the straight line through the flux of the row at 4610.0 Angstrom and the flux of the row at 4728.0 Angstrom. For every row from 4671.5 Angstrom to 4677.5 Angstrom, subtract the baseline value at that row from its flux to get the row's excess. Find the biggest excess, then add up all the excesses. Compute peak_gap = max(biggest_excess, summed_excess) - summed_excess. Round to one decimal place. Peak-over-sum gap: 21.2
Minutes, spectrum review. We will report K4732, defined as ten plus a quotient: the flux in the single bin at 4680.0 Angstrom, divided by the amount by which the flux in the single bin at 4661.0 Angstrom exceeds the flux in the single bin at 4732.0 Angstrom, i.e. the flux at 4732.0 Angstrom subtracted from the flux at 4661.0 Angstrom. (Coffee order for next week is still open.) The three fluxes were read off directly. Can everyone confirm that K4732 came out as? 8.6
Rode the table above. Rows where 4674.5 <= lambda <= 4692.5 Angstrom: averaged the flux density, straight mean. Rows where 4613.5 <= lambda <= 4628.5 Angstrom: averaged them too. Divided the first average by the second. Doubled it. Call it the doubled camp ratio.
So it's 1.0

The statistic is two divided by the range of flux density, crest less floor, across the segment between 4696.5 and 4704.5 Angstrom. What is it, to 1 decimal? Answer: 0.9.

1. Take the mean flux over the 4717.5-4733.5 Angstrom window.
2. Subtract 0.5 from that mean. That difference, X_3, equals 6.6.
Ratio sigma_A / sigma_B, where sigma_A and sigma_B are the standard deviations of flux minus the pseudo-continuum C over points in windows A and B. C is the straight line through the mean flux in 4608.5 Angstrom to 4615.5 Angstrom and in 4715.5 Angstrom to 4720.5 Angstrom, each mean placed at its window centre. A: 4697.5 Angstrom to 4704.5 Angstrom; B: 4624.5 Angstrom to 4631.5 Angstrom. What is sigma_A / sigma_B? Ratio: 1.1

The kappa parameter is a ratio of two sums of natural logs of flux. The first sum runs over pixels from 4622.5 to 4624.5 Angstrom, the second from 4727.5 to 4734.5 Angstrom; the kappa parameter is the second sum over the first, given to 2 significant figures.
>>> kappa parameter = 3.2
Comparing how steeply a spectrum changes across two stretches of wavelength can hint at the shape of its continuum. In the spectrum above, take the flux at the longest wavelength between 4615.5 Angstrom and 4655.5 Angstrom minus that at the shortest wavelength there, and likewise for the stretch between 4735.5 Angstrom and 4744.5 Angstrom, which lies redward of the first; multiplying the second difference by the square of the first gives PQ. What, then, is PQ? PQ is 20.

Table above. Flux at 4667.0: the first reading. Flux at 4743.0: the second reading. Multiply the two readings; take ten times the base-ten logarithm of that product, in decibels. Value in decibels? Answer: 16.5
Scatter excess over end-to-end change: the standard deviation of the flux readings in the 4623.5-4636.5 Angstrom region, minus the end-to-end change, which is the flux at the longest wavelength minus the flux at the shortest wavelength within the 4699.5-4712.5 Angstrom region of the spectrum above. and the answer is 1.8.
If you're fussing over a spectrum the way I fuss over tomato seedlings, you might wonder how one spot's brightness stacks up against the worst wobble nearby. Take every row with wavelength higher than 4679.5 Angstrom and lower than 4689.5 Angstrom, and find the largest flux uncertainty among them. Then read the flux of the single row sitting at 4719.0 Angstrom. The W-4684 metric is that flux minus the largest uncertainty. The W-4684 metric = 7.1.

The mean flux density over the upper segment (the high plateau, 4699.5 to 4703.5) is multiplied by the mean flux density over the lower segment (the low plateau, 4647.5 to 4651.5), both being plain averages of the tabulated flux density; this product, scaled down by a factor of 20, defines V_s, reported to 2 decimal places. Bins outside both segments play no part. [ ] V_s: 1.64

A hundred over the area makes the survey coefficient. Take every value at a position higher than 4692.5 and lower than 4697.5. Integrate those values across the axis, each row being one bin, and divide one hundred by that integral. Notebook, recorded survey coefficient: 5.46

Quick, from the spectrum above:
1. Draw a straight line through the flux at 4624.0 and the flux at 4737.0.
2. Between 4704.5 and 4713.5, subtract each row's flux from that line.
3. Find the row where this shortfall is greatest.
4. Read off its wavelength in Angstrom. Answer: 4713.0 Angstrom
